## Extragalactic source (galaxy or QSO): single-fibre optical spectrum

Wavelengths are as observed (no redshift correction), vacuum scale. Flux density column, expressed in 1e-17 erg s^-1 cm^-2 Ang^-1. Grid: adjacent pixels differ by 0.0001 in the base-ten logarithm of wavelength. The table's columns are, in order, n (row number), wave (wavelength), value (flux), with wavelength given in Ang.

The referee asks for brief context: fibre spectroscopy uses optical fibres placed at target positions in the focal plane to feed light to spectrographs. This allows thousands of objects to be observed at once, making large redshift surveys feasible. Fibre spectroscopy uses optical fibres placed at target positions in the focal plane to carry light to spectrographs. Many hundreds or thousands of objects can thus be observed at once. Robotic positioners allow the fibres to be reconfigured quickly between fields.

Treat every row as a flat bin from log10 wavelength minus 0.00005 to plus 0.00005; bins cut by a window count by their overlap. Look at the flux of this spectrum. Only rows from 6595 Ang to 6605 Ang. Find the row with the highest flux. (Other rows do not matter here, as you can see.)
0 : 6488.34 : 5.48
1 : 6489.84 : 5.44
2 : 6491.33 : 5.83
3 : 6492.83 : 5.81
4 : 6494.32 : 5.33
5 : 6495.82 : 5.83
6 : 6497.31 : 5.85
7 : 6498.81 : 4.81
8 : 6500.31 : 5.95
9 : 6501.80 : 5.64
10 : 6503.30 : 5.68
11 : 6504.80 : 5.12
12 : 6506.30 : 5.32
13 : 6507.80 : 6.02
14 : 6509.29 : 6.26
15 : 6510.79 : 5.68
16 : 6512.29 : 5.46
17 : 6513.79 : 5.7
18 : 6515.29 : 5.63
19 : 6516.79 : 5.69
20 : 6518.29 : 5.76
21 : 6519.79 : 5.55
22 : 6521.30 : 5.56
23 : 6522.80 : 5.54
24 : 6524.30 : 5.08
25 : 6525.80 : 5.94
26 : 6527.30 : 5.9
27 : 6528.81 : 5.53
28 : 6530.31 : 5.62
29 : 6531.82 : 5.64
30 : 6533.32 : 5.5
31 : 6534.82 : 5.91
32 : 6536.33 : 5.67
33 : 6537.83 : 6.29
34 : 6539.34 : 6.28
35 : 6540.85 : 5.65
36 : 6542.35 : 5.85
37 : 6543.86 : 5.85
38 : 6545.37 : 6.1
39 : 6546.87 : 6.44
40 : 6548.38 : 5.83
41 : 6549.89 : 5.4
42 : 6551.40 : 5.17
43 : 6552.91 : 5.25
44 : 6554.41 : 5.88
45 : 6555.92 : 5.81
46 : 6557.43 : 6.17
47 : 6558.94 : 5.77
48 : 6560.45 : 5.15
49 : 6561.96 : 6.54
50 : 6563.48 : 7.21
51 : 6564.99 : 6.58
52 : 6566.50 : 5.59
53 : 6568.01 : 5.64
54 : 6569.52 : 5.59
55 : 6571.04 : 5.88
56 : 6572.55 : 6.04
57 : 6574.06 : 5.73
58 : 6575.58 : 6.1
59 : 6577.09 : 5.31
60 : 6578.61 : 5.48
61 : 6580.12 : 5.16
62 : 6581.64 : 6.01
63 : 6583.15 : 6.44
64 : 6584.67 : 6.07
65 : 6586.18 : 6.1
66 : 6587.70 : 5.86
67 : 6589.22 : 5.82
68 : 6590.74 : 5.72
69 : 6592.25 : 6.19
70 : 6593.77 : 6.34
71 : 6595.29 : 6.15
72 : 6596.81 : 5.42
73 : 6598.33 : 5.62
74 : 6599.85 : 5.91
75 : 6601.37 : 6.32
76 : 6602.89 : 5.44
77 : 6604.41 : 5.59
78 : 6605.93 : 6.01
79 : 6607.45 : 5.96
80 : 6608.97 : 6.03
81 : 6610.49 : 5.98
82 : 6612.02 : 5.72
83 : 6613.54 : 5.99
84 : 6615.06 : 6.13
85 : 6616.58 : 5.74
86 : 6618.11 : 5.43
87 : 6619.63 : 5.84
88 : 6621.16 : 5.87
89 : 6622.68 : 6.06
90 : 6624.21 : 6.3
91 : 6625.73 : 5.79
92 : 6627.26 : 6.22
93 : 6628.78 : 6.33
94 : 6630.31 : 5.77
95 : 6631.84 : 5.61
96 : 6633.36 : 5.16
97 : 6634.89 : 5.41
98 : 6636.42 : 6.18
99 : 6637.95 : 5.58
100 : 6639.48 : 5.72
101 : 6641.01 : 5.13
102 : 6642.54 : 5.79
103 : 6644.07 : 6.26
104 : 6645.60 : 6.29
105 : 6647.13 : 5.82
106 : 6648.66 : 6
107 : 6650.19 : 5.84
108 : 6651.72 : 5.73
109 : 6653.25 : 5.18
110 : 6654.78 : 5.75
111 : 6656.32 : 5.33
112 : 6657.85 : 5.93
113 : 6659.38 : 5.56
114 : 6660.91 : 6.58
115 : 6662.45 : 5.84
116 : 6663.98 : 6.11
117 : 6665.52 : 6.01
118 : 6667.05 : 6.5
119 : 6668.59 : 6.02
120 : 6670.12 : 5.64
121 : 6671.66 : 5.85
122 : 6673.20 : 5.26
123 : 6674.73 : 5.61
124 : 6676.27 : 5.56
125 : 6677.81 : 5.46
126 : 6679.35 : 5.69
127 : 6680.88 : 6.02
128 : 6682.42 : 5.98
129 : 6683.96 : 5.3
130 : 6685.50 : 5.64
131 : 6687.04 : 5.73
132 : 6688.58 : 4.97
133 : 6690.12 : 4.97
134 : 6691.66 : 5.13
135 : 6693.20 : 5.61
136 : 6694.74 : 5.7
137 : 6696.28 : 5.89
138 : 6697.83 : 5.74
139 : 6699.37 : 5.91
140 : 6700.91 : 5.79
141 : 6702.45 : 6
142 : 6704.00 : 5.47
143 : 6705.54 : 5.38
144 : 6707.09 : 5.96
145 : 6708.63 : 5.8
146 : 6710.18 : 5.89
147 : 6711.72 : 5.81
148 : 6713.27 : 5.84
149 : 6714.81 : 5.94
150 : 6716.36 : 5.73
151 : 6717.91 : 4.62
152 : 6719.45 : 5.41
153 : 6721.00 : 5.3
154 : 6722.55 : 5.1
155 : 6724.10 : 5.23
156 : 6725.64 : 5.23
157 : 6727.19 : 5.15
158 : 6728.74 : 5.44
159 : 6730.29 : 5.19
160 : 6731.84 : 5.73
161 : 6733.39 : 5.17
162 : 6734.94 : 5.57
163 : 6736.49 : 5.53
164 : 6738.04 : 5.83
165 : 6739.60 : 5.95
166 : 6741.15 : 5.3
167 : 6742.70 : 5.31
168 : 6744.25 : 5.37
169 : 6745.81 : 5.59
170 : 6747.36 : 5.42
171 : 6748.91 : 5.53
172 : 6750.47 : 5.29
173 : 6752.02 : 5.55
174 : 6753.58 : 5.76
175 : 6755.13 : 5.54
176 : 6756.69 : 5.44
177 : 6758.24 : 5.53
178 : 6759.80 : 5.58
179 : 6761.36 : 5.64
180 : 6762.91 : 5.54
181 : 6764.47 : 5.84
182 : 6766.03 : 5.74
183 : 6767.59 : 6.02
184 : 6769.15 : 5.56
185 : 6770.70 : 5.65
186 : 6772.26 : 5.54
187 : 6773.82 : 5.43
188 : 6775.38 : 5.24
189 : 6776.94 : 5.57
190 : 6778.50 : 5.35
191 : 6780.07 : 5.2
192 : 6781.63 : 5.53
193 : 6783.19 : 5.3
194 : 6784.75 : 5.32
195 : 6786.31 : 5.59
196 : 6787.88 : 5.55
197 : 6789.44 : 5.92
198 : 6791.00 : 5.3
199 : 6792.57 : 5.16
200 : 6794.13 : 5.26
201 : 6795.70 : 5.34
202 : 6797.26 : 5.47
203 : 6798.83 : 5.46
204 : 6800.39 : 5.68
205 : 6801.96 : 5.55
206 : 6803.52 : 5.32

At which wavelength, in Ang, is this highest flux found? 6601.37 Ang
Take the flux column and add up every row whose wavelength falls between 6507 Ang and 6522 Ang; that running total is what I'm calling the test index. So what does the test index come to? 57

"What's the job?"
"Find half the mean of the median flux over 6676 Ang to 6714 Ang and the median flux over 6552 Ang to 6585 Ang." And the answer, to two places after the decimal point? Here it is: 2.89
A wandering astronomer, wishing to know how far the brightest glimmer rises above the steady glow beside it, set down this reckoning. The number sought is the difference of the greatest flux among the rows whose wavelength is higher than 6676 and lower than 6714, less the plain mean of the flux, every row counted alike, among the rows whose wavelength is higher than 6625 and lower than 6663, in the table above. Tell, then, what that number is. 0.23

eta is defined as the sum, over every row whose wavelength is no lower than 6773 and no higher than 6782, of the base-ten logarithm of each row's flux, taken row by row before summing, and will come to 4.39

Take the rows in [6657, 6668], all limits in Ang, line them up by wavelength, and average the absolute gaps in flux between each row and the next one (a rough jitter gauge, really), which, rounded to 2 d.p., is 0.50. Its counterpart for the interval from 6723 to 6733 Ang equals 0.23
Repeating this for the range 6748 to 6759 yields 0.19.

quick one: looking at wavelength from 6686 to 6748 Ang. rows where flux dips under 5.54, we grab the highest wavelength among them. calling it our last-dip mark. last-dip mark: 6747.36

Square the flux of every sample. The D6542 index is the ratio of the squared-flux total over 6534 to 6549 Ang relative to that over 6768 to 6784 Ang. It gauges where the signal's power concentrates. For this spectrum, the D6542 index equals 1.21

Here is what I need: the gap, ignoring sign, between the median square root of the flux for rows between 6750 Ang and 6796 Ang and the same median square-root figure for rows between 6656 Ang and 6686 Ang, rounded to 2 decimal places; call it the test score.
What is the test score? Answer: 0.05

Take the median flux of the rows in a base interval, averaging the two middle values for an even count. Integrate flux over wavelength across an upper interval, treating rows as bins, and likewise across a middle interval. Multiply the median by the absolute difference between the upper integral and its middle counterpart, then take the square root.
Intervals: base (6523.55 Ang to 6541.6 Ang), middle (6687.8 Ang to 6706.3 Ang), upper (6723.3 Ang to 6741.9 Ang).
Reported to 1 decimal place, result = 2.8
